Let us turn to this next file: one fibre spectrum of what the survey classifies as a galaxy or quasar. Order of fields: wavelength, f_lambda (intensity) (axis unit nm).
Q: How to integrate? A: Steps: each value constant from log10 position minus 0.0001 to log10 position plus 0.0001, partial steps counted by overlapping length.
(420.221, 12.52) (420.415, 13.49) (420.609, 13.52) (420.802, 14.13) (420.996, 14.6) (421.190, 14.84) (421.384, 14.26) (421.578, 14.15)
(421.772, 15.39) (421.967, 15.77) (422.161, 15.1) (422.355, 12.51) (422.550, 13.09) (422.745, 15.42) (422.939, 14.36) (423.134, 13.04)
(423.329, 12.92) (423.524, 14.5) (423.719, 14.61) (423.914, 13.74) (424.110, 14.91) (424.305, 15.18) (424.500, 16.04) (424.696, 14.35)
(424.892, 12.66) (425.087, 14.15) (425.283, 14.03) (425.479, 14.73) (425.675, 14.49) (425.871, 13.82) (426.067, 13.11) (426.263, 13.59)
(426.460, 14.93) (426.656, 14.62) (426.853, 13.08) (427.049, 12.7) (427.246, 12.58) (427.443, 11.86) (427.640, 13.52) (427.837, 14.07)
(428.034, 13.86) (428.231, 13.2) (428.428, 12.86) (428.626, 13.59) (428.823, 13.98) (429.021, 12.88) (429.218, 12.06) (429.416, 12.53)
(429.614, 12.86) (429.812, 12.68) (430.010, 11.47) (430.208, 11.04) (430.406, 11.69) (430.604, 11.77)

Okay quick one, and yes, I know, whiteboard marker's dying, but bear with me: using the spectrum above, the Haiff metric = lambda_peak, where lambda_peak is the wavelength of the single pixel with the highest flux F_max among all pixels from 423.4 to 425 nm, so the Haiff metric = 424.500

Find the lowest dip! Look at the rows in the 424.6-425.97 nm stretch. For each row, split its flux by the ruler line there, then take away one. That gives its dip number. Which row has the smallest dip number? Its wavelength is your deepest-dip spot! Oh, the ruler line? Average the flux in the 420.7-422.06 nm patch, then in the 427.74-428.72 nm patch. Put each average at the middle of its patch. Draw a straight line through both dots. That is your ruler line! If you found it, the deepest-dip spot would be 424.892 nm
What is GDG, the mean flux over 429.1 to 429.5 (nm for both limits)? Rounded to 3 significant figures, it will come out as 12.3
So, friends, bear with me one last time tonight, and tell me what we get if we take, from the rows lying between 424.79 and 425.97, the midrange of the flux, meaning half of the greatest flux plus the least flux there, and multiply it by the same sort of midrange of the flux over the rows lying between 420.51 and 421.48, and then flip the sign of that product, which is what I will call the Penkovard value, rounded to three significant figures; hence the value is -194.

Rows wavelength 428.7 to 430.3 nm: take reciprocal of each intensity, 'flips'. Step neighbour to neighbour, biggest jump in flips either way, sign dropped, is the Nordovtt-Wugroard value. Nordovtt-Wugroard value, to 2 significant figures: 0.0083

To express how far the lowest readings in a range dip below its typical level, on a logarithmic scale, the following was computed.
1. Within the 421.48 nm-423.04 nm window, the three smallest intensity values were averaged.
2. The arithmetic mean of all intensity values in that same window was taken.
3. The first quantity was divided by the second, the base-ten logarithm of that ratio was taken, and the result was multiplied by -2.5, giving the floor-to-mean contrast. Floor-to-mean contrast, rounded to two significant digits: 0.096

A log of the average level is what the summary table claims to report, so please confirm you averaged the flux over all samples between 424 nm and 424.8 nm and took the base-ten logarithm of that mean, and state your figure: 1.18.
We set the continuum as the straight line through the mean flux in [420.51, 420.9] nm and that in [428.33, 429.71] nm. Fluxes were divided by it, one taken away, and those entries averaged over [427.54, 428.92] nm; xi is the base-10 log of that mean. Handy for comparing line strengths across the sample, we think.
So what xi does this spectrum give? -1.39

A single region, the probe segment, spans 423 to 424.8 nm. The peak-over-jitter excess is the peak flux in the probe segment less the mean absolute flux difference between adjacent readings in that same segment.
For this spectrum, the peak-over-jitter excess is 15.2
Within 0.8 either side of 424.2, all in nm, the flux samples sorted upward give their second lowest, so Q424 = 13.74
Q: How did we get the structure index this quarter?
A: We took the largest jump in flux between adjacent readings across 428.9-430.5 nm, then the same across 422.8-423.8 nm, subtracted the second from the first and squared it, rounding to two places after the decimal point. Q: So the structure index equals 0.14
